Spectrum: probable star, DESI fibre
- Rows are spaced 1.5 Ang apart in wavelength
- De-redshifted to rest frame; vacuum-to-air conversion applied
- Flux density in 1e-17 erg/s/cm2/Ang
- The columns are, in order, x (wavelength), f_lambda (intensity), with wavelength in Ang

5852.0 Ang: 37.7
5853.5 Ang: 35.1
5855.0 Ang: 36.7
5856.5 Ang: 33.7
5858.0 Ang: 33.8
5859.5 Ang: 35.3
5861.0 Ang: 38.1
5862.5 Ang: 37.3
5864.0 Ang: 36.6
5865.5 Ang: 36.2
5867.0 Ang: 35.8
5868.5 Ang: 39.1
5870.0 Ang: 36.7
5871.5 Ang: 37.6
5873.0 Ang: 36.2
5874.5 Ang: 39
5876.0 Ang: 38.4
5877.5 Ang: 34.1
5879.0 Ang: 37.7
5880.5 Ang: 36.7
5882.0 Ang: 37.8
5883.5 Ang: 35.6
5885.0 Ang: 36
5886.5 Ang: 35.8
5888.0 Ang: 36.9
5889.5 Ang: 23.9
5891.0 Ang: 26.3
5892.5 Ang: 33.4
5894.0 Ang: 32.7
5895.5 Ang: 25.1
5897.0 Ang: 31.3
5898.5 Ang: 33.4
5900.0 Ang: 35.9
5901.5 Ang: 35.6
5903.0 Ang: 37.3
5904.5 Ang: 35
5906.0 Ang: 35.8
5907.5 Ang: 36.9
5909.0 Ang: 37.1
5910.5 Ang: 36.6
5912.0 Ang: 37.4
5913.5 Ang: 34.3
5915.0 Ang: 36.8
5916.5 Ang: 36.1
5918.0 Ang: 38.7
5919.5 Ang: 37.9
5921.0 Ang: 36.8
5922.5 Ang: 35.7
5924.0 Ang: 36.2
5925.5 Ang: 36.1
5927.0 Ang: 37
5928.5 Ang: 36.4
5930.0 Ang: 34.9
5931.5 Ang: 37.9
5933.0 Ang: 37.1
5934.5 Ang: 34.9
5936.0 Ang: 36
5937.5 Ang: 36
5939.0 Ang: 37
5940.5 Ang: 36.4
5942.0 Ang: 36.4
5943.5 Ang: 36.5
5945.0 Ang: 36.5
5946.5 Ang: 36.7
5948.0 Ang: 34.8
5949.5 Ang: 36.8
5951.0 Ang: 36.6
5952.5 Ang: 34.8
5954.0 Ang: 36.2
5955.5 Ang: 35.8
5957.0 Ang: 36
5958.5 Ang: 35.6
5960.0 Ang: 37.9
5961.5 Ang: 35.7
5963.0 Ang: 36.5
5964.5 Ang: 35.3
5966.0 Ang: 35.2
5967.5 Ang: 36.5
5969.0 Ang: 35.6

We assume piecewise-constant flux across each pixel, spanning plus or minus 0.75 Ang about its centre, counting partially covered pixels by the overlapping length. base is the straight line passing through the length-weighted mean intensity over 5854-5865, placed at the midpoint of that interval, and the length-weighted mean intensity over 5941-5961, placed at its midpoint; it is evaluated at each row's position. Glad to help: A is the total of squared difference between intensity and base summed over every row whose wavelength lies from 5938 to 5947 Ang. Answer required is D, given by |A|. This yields 1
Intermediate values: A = 1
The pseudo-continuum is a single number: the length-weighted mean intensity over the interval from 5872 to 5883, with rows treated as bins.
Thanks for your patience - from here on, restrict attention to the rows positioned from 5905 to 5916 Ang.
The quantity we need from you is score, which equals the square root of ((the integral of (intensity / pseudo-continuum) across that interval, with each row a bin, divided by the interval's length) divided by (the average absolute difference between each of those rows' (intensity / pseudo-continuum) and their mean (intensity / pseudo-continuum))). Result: 6.8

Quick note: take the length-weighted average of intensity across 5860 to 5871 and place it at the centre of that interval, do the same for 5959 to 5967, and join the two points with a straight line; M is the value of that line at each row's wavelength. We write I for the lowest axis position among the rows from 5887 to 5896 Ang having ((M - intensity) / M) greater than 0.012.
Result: 5889.5 Ang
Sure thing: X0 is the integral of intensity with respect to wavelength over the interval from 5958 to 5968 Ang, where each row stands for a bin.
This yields 361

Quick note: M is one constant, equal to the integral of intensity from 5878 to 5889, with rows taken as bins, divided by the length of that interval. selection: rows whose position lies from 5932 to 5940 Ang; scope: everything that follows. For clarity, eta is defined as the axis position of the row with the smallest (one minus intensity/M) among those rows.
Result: 5933.0 Ang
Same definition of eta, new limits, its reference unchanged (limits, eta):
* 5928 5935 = 5931.5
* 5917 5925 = 5918.0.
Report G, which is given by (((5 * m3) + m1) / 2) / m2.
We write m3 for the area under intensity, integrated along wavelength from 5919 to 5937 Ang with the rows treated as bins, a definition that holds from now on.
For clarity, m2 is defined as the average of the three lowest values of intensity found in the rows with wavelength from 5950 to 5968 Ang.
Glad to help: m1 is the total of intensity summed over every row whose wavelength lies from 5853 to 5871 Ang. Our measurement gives 52.8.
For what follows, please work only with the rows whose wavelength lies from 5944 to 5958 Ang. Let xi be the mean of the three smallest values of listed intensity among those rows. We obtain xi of 35.1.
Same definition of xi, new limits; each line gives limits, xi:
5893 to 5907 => 29.7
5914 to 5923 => 36.2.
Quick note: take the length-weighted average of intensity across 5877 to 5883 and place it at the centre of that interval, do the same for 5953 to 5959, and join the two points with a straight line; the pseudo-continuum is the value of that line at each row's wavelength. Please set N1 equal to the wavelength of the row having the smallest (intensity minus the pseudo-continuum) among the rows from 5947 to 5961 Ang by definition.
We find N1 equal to 5948.0 Ang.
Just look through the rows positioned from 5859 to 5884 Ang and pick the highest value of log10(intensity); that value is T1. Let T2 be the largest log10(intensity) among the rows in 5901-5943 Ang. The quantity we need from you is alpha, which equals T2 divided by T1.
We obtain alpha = 0.997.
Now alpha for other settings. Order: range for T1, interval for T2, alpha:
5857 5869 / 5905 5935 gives 0.997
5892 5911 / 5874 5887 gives 1.012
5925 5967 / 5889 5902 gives 0.985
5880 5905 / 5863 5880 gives 1.009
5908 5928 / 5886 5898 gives 0.987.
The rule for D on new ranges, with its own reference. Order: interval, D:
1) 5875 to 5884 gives 16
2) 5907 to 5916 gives 7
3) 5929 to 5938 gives 7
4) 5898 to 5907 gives 10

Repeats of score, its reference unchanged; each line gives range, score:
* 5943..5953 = 7.0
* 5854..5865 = 5.0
